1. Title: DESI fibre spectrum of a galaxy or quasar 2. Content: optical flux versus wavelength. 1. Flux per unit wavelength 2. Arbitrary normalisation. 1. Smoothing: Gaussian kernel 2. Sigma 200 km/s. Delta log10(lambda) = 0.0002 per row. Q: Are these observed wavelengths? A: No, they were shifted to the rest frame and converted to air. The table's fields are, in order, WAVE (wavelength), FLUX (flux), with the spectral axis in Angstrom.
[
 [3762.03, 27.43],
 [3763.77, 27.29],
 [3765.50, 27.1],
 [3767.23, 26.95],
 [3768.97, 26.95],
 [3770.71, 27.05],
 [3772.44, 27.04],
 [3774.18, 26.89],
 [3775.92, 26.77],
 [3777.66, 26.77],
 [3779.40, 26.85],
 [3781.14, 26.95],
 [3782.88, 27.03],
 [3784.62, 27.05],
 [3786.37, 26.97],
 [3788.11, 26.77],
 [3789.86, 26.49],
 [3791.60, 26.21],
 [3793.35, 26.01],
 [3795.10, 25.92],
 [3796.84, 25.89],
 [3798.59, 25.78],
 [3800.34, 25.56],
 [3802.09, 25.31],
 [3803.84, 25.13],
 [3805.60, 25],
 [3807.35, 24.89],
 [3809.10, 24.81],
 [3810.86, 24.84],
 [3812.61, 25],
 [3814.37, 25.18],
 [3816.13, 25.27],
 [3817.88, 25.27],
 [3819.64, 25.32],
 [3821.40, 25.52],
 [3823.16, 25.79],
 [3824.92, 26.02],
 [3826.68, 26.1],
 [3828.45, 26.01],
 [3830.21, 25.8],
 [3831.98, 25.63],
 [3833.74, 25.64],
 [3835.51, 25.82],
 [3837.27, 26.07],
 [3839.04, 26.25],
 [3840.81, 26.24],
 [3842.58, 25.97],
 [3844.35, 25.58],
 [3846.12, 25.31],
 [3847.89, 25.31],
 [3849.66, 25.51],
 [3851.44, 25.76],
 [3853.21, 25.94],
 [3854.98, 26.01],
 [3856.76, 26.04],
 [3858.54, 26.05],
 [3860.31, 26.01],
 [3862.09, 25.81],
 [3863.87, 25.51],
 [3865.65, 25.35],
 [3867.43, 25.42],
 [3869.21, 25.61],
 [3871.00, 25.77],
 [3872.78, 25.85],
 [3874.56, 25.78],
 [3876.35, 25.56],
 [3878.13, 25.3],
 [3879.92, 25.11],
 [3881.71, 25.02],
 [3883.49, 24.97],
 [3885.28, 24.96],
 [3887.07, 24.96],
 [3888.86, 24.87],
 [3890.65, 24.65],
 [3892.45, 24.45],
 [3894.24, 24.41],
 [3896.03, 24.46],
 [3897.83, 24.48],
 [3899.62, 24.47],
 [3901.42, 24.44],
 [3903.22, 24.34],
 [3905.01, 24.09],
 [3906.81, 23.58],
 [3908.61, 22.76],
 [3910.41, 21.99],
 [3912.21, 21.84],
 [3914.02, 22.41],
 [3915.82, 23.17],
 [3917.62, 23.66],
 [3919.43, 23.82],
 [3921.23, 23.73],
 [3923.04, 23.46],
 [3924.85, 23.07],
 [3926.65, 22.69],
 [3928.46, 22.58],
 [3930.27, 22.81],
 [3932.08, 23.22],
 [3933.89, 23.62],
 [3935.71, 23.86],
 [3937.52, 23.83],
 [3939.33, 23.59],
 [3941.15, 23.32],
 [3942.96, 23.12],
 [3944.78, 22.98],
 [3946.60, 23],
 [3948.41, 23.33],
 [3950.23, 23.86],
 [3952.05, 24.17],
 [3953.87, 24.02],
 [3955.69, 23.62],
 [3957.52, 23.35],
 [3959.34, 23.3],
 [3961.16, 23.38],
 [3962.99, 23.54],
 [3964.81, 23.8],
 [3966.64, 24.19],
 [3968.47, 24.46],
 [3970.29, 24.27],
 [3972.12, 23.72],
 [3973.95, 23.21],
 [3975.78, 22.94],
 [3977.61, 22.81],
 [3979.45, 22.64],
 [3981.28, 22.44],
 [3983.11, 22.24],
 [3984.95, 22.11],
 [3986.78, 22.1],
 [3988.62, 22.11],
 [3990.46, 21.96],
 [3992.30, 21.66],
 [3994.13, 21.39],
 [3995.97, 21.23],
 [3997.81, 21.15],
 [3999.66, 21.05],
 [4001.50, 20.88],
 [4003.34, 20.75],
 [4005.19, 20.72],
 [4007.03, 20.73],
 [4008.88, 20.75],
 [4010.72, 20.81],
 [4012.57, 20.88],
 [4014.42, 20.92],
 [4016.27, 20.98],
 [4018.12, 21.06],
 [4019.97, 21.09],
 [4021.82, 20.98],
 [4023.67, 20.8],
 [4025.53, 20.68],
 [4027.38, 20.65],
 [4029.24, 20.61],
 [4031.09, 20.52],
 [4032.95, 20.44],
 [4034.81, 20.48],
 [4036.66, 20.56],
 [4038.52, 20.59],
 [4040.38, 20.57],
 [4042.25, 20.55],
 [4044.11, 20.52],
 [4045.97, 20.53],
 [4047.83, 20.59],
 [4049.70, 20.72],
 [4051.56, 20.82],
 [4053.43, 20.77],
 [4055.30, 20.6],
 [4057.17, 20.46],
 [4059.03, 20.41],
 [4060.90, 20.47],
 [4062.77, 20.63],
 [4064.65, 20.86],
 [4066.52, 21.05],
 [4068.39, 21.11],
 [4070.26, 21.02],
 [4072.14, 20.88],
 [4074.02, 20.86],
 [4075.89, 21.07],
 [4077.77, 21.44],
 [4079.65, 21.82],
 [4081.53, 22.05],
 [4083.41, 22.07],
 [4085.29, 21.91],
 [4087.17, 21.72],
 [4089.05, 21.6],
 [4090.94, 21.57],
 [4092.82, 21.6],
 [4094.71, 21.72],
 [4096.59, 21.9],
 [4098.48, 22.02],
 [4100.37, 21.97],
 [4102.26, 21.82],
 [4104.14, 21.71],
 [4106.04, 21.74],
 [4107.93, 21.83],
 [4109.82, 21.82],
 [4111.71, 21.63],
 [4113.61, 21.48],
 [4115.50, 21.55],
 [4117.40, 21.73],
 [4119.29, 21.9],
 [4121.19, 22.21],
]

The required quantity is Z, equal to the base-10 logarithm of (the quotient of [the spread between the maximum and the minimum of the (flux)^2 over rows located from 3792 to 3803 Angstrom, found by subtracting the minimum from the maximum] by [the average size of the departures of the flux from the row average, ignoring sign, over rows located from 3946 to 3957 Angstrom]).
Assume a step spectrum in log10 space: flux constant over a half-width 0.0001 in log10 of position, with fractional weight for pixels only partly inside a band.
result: 2.0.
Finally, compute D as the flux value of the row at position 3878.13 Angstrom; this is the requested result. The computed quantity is 25.3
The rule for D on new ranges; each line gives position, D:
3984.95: 22.11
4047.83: 20.59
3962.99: 23.54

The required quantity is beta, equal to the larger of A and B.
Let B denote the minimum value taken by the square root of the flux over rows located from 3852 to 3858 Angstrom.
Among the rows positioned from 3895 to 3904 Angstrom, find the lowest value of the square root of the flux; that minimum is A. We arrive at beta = 5.09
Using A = 4.93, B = 5.093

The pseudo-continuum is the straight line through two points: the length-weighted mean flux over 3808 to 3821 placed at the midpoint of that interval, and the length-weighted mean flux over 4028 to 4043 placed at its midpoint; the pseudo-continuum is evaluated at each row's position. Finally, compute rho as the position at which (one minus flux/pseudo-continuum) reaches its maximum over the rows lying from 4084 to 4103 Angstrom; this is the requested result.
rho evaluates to 4089.05 Angstrom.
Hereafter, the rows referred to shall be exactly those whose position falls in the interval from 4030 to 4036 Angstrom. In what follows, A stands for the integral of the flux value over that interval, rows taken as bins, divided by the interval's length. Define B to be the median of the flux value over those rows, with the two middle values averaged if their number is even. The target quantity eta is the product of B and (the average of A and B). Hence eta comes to 420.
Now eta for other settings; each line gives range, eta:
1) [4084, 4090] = 472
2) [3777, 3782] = 721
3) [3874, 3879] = 653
